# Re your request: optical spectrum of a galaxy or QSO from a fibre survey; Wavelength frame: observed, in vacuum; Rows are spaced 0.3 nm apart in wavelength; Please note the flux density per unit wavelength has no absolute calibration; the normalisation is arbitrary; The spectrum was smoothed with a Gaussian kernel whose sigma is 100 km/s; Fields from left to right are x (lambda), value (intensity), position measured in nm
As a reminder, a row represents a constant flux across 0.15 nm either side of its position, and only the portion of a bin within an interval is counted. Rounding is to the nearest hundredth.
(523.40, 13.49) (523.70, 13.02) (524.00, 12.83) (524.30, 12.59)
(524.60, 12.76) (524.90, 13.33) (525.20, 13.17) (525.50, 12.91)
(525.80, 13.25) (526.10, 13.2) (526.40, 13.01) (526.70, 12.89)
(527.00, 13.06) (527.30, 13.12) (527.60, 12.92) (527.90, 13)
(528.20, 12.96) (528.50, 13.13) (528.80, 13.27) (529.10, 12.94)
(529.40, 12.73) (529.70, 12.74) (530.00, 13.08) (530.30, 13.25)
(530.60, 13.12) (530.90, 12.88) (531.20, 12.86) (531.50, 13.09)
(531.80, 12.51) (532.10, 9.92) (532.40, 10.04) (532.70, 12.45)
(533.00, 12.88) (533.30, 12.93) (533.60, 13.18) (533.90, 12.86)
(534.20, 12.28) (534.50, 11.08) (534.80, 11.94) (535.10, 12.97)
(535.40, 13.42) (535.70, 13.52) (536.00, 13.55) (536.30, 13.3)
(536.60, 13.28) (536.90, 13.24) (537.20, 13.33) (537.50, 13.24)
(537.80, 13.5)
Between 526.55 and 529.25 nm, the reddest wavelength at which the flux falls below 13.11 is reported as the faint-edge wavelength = 529.10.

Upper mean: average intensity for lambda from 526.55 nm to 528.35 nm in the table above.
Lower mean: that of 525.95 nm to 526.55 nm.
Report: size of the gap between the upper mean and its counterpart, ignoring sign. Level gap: 0.11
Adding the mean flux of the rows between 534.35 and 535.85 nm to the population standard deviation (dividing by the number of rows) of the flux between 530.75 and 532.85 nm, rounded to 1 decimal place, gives 13.9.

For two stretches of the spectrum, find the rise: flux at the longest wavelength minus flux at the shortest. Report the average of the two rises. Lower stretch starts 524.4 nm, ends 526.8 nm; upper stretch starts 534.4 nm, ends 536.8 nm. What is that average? 1.2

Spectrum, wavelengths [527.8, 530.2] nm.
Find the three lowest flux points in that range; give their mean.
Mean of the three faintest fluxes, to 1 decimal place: 12.8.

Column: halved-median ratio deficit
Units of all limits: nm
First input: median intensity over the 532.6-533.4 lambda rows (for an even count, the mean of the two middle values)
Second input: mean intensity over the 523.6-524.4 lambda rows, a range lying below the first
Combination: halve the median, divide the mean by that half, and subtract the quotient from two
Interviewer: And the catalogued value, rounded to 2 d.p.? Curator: 0.01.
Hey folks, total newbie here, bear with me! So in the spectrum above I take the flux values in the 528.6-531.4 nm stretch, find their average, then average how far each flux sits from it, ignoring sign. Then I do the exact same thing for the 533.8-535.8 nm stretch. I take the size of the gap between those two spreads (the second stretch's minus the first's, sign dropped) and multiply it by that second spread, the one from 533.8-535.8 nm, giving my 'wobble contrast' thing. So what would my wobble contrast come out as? 0.37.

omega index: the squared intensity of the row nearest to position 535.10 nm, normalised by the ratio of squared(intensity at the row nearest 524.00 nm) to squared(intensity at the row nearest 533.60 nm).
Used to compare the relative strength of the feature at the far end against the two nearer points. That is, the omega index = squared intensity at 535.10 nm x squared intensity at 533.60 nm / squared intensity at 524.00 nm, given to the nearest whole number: 178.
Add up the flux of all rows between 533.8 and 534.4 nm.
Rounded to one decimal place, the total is 25.1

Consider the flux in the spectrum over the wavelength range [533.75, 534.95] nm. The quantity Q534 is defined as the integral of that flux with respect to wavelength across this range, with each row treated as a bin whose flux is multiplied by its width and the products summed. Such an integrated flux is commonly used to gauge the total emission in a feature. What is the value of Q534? 14.4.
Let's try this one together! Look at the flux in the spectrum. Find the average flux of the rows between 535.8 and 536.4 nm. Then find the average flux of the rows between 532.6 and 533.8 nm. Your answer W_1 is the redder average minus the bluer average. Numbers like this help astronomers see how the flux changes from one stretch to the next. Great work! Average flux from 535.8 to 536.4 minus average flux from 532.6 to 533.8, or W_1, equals 0.57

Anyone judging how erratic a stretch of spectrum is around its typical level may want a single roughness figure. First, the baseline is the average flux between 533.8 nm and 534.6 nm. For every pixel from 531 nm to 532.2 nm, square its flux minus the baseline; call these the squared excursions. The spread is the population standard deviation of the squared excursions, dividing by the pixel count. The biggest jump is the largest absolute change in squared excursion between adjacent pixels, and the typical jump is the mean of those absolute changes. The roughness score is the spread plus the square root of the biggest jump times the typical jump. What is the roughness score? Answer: 4.7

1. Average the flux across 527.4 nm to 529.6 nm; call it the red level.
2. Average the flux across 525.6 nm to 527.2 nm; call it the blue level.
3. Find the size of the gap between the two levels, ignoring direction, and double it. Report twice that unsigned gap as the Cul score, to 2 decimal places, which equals 0.18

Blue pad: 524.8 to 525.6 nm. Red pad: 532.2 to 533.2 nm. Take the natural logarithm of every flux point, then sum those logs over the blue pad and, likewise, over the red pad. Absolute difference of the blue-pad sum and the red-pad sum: 0.34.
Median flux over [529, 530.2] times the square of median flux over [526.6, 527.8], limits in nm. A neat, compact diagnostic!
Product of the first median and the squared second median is 2167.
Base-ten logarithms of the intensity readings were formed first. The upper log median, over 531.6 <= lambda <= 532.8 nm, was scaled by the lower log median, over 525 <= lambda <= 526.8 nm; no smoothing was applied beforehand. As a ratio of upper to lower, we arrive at 0.94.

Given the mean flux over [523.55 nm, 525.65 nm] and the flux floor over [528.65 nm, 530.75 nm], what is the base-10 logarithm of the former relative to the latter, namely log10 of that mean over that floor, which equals 0.01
